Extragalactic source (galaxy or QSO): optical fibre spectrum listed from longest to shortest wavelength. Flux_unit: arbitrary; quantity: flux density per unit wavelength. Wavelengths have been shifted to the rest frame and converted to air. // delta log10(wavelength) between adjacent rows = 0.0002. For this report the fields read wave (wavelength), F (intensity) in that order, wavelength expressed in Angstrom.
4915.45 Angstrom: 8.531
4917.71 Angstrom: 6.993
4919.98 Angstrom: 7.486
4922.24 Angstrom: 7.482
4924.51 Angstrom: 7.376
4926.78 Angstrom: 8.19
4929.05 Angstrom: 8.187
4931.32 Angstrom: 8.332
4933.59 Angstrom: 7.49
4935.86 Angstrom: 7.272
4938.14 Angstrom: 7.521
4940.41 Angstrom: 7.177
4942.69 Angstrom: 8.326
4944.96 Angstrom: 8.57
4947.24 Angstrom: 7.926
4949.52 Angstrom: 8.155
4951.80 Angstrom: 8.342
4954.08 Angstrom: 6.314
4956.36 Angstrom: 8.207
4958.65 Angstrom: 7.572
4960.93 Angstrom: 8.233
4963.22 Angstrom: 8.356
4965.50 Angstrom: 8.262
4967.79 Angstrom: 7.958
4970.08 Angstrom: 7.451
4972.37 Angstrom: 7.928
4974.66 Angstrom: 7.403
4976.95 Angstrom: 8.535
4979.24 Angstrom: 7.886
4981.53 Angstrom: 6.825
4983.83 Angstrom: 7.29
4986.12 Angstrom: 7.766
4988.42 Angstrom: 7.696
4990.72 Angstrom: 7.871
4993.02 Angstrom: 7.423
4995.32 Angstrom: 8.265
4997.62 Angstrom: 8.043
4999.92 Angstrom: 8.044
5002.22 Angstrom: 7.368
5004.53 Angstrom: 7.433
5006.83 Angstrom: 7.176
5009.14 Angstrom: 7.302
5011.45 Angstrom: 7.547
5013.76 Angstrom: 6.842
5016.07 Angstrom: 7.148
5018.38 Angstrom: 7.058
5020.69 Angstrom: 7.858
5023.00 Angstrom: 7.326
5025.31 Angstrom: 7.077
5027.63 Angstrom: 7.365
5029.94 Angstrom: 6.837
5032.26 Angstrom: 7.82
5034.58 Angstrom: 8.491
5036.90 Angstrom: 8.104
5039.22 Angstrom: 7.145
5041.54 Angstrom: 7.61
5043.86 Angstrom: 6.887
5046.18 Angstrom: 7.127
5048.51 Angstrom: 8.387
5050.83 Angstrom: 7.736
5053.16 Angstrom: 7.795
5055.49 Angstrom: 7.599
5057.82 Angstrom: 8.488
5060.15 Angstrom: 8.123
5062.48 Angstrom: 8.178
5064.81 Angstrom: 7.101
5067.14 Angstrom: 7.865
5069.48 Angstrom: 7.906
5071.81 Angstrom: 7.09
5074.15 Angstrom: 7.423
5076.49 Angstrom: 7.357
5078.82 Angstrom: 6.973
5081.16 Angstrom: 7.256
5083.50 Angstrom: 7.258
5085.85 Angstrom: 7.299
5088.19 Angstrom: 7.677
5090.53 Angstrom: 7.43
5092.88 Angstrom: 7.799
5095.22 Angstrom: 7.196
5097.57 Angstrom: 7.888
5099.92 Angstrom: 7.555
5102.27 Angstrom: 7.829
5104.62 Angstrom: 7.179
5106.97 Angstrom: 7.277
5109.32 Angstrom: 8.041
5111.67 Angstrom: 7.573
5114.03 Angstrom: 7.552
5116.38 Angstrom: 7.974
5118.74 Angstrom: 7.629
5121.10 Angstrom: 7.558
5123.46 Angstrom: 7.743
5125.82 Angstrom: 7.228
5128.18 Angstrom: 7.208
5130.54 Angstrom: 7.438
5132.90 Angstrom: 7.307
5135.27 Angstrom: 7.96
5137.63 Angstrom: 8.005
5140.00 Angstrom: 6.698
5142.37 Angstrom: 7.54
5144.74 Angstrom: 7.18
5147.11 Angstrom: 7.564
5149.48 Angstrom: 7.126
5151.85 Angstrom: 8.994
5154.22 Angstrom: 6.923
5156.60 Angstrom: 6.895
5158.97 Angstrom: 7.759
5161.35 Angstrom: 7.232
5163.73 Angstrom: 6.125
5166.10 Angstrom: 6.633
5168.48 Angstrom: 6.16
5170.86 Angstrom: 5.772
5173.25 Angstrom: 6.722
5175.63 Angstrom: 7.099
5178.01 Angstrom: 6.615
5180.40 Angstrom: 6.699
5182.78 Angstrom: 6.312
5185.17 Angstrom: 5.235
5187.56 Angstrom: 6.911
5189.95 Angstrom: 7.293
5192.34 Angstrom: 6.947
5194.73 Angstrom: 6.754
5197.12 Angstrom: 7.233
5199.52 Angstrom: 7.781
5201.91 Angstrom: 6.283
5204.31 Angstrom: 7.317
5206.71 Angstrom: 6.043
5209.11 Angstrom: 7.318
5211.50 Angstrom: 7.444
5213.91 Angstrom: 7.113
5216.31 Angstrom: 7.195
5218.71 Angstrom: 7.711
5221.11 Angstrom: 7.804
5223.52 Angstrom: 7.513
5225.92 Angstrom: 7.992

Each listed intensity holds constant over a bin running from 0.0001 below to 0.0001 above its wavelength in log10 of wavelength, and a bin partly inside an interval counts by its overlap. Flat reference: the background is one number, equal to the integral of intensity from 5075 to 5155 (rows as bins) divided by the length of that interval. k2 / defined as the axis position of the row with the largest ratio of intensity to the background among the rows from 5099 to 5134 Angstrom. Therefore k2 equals 5109.32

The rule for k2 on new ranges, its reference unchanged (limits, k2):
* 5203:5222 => 5221.11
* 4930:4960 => 4944.96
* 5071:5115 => 5109.32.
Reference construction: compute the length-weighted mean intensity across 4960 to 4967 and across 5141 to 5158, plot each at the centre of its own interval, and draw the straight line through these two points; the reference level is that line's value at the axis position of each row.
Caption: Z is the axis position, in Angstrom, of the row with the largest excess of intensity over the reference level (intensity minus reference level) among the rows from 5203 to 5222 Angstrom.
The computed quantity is 5221.11 Angstrom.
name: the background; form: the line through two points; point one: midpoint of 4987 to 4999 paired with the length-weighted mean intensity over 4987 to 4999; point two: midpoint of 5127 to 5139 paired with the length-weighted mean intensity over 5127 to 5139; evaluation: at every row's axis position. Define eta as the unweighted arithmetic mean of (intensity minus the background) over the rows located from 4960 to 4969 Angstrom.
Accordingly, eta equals 0.28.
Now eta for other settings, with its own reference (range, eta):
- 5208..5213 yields -0.03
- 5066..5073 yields -0.08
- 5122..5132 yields -0.18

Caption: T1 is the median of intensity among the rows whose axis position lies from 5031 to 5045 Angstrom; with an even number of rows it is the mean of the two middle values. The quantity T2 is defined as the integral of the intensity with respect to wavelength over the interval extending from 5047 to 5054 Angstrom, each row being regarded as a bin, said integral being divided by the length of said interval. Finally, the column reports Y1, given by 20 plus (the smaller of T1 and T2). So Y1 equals 27.7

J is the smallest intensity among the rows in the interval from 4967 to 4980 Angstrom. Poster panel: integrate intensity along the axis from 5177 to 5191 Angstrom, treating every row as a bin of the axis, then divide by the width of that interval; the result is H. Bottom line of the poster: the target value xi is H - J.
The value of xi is -0.9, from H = 6.5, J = 7.403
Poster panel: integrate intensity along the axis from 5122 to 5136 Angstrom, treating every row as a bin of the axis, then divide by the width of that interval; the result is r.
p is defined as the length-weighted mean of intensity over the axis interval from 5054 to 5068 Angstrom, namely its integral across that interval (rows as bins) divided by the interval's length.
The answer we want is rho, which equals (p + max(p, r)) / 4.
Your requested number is 3.95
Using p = 7.9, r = 7.5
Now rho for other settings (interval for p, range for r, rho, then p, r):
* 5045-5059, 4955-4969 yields 3.98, 7.9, 8.1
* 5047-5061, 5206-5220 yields 4.00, 8.0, 7.2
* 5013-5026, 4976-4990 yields 3.72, 7.2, 7.7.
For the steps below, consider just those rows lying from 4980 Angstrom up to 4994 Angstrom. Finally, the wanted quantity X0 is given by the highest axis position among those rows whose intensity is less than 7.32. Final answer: 4983.83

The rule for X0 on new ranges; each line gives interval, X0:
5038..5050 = 5046.18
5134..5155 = 5154.22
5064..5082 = 5081.16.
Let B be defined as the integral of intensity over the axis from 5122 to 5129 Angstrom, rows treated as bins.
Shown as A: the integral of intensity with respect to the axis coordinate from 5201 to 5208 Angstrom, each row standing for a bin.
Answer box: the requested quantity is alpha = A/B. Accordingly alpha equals 0.89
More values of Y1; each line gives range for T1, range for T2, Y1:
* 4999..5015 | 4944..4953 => 27.4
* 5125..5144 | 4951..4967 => 27.4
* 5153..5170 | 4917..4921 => 26.9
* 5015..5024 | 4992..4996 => 27.2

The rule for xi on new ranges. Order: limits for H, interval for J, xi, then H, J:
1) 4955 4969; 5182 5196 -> 2.8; 8.1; 5.235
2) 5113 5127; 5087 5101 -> 0.4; 7.6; 7.196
